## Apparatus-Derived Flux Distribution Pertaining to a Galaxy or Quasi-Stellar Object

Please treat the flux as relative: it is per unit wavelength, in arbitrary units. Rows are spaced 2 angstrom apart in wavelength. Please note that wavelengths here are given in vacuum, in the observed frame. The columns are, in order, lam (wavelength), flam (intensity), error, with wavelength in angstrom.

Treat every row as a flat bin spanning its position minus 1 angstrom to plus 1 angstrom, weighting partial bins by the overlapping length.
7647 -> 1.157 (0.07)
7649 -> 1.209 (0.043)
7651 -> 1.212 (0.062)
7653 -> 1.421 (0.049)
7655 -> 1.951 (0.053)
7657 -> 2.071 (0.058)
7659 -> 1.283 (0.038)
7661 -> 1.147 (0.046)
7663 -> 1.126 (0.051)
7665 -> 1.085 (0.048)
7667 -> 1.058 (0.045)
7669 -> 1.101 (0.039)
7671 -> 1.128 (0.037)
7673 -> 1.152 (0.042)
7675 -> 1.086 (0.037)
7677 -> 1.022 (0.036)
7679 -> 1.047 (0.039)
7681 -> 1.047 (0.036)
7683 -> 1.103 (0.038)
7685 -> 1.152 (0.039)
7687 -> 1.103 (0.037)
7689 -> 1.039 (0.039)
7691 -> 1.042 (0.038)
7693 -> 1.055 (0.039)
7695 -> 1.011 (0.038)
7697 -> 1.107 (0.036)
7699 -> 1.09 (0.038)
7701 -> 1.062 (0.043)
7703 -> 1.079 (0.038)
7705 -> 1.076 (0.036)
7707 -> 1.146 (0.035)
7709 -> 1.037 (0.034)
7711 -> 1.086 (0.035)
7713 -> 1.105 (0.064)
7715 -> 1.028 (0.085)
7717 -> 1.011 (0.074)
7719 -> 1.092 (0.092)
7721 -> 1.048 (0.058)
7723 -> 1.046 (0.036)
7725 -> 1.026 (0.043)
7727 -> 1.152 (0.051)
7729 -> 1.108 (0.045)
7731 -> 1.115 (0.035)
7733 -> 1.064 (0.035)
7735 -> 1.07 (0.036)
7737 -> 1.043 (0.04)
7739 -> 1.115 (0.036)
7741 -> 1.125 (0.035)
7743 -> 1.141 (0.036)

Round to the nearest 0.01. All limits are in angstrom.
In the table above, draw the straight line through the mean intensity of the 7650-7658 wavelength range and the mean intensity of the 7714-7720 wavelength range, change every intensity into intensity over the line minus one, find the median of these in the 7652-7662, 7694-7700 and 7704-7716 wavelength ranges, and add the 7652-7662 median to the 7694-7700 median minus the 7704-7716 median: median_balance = -0.23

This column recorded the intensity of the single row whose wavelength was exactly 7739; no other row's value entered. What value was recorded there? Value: 1.115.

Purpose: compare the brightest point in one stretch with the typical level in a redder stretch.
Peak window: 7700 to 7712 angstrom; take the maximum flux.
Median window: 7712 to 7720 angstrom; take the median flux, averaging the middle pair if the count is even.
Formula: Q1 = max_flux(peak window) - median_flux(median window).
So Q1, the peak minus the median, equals 0.09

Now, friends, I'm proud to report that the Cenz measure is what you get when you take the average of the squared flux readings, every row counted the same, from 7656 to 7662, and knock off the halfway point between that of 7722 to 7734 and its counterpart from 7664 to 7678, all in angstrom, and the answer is 1.2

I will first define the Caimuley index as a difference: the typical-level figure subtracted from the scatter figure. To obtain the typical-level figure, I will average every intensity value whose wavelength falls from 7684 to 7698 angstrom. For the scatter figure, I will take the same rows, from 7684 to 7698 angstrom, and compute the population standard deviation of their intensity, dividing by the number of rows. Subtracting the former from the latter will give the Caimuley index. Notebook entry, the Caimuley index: -1.03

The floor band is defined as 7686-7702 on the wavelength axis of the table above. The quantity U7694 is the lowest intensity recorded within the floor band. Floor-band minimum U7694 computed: 1.011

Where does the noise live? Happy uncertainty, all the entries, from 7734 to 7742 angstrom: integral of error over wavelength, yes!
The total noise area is 0.294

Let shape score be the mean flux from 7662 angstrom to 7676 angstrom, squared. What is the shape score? 1.22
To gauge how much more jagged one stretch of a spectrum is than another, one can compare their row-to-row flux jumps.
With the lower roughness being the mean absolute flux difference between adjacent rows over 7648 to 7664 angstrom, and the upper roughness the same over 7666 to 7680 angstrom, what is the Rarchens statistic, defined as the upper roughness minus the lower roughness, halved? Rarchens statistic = -0.108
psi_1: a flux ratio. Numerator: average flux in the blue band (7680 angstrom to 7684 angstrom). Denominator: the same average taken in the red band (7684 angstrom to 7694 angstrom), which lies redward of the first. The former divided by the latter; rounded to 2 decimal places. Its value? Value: 1.00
